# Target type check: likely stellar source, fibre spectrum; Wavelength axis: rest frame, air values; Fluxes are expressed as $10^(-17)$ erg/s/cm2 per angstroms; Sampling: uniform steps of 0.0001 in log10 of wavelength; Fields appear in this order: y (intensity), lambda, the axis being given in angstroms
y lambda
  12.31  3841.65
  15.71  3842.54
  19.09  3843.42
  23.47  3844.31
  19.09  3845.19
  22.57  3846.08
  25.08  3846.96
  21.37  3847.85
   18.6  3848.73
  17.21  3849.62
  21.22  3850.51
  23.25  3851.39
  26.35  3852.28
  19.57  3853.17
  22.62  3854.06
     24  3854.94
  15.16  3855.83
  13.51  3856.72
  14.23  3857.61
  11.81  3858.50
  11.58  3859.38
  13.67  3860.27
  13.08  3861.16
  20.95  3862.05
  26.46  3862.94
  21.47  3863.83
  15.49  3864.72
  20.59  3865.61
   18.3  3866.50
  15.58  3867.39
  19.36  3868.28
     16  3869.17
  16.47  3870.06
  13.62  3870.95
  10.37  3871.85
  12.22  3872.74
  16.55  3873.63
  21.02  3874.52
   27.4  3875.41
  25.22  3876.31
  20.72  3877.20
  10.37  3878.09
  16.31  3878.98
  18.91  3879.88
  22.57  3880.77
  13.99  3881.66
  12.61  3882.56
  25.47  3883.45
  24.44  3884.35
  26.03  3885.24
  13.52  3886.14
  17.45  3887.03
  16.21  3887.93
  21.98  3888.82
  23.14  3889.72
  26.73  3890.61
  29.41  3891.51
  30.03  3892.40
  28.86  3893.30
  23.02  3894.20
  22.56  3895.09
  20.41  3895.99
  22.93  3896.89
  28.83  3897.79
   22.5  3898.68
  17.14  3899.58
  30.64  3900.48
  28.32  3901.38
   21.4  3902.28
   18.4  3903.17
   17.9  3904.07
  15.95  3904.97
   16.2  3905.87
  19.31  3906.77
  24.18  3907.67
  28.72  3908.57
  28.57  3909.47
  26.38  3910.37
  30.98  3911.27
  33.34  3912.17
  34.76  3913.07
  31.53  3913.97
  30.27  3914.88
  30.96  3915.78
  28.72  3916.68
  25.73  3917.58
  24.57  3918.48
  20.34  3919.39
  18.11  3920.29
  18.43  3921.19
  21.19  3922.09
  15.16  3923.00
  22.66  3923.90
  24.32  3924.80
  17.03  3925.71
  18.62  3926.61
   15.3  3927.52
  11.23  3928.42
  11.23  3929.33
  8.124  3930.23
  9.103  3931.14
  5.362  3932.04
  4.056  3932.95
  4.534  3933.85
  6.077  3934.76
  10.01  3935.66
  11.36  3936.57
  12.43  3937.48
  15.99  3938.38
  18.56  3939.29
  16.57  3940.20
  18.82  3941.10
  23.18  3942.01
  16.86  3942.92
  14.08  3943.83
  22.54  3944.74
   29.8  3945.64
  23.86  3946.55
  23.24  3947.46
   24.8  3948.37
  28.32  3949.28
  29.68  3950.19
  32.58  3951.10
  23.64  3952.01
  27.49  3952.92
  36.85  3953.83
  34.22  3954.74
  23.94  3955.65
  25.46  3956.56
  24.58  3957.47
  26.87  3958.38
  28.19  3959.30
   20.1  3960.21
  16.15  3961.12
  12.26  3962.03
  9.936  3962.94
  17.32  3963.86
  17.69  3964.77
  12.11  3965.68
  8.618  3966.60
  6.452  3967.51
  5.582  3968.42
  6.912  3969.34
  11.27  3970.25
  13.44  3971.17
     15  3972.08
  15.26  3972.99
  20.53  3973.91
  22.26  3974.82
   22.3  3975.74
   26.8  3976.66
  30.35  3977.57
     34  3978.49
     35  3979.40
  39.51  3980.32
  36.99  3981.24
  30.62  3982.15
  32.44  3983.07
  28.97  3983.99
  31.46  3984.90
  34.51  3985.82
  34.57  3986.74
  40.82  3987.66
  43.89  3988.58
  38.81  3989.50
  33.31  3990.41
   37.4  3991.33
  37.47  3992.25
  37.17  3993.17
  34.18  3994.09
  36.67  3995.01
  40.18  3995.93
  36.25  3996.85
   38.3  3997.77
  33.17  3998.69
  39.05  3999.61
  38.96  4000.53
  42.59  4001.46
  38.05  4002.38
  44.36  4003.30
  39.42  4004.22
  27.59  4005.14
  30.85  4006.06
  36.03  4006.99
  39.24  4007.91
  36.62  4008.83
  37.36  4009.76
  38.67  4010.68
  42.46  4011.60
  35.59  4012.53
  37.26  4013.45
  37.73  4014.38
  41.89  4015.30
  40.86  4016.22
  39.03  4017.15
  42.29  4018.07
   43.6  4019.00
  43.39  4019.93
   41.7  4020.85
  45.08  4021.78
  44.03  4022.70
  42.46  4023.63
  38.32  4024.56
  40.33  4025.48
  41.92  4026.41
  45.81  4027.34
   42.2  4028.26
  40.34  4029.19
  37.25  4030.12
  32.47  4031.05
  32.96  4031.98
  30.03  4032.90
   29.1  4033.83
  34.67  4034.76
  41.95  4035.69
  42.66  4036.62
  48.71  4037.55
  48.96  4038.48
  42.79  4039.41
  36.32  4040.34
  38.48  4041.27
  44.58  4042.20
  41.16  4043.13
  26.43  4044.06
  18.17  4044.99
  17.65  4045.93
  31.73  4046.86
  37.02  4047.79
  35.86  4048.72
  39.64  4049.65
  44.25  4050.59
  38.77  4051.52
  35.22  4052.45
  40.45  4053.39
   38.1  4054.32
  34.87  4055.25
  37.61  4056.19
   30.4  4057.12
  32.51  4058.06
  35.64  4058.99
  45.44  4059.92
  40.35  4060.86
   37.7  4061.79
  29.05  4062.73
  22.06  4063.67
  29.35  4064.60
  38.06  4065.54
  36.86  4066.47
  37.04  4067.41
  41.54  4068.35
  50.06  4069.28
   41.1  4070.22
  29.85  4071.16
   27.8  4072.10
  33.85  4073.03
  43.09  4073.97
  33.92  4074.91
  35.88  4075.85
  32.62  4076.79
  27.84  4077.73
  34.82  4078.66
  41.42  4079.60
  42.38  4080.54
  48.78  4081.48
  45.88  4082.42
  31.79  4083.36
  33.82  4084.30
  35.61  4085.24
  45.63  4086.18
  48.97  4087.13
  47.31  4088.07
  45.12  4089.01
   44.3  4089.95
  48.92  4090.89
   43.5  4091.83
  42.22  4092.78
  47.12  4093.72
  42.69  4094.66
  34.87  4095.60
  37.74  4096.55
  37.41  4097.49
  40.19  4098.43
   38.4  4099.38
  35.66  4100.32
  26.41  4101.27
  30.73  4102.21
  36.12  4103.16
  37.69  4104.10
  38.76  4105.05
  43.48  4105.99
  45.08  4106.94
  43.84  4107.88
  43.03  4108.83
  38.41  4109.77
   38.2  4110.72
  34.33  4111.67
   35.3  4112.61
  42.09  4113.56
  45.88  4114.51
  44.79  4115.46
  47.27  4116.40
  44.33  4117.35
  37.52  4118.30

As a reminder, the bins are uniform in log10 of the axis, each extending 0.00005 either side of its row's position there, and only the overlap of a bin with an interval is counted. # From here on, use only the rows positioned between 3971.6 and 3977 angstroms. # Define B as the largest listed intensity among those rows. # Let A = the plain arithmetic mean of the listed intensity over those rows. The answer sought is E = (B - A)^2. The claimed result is 41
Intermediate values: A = 20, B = 26.8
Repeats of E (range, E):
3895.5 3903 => 44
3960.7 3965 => 9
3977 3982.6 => 26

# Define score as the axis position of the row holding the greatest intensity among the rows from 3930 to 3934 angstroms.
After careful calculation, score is 3931.14 angstroms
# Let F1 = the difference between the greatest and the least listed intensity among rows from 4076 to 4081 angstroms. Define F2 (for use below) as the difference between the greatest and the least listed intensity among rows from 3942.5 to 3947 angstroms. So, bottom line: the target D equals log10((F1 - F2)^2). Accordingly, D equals 0.1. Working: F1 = 15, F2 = 16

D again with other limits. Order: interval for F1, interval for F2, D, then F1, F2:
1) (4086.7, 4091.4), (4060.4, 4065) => 2.3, 5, 18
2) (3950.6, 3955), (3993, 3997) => 1.7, 13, 6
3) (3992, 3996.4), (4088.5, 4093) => -0.3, 6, 7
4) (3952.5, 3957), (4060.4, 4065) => 1.5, 13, 18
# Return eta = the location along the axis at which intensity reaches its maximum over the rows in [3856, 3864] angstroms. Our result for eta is 3862.94 angstroms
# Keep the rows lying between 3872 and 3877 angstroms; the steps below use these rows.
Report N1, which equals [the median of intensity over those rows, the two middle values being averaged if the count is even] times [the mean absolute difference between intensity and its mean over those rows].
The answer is 103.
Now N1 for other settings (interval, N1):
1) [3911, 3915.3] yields 47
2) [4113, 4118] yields 61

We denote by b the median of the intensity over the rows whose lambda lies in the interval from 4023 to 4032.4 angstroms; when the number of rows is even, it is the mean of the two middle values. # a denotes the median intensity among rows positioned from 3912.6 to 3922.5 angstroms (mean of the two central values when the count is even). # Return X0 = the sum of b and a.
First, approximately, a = 26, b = 40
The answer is 66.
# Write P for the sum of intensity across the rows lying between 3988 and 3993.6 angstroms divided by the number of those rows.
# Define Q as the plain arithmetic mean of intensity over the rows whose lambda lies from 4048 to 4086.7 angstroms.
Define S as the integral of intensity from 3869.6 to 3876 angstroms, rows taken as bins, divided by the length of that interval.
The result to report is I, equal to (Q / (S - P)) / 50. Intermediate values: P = 38.0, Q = 37.0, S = 17.0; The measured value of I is -0.0352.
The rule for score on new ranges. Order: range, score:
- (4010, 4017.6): 4011.60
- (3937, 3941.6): 3941.10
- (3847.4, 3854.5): 3852.28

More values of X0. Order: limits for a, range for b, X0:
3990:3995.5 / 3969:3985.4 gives 65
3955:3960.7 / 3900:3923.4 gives 50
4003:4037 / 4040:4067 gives 76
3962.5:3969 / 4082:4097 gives 54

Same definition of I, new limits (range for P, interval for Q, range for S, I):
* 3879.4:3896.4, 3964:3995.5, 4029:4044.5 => 0.0332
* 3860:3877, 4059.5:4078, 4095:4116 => 0.0347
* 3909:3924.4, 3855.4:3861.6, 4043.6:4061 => 0.0307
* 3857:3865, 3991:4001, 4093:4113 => 0.0339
